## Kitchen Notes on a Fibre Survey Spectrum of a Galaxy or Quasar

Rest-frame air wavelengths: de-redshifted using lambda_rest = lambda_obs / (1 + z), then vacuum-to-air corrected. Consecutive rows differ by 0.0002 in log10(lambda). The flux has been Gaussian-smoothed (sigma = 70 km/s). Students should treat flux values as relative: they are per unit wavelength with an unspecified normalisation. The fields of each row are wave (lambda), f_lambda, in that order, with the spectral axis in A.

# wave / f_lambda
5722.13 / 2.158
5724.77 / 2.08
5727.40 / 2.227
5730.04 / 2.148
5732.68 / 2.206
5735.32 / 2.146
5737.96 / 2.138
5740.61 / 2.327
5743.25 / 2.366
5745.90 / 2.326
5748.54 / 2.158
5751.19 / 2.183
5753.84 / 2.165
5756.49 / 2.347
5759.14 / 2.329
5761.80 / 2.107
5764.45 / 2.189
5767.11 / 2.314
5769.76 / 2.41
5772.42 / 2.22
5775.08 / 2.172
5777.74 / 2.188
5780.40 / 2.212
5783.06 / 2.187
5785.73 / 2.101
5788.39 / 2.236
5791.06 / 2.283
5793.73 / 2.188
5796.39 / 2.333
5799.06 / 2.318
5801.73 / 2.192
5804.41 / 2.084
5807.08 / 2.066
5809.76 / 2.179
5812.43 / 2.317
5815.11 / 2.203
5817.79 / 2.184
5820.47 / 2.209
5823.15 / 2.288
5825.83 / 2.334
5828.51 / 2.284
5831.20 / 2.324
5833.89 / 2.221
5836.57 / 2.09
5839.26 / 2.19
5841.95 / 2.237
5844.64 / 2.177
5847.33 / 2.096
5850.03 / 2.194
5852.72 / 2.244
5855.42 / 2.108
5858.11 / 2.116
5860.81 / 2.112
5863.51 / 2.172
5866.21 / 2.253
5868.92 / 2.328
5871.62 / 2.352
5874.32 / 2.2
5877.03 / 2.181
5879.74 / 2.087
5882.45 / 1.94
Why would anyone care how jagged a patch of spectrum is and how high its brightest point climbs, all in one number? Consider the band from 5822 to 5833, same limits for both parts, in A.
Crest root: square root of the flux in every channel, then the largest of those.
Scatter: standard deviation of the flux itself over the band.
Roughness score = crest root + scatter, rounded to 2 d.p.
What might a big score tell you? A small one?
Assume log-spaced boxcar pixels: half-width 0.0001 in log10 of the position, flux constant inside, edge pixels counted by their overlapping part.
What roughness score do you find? 1.55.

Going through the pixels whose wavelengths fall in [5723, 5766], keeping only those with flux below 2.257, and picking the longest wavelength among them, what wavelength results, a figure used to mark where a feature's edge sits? 5764.45 A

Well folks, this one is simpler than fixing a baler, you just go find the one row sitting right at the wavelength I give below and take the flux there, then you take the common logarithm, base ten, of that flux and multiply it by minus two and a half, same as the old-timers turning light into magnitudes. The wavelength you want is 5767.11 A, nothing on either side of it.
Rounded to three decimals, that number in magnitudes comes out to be -0.911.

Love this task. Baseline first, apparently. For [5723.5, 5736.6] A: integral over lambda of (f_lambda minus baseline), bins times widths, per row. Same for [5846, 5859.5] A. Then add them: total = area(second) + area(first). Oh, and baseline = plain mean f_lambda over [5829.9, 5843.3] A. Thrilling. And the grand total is -1.5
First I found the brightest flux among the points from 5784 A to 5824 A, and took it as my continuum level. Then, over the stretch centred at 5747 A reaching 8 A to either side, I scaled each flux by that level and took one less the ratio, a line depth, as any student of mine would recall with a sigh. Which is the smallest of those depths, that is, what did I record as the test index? -0.014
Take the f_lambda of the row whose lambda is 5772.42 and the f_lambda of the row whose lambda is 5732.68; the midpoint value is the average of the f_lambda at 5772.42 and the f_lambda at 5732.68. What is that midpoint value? 2.21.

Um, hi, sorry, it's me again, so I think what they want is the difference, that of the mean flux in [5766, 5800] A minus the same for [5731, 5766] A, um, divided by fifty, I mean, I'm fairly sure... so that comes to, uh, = 0.0003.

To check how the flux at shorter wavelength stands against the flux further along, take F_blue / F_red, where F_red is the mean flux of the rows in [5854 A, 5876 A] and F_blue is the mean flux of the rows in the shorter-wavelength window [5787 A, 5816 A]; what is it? 1.01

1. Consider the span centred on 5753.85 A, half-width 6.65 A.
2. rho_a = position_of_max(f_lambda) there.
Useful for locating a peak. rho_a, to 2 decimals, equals 5756.49 A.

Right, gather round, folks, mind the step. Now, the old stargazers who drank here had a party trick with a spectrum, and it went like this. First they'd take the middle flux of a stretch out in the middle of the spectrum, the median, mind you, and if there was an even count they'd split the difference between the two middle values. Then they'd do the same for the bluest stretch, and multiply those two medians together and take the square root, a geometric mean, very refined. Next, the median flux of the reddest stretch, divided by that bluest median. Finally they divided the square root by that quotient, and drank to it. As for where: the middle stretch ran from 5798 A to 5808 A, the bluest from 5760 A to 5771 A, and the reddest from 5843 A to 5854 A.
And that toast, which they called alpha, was 2.26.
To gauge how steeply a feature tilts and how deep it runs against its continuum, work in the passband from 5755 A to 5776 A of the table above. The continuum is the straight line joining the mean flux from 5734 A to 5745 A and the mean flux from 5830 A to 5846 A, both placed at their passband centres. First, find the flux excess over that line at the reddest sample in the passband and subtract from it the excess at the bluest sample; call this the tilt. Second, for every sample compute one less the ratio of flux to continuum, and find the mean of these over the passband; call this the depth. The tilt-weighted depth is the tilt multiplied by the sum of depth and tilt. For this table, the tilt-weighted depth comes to 0.030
